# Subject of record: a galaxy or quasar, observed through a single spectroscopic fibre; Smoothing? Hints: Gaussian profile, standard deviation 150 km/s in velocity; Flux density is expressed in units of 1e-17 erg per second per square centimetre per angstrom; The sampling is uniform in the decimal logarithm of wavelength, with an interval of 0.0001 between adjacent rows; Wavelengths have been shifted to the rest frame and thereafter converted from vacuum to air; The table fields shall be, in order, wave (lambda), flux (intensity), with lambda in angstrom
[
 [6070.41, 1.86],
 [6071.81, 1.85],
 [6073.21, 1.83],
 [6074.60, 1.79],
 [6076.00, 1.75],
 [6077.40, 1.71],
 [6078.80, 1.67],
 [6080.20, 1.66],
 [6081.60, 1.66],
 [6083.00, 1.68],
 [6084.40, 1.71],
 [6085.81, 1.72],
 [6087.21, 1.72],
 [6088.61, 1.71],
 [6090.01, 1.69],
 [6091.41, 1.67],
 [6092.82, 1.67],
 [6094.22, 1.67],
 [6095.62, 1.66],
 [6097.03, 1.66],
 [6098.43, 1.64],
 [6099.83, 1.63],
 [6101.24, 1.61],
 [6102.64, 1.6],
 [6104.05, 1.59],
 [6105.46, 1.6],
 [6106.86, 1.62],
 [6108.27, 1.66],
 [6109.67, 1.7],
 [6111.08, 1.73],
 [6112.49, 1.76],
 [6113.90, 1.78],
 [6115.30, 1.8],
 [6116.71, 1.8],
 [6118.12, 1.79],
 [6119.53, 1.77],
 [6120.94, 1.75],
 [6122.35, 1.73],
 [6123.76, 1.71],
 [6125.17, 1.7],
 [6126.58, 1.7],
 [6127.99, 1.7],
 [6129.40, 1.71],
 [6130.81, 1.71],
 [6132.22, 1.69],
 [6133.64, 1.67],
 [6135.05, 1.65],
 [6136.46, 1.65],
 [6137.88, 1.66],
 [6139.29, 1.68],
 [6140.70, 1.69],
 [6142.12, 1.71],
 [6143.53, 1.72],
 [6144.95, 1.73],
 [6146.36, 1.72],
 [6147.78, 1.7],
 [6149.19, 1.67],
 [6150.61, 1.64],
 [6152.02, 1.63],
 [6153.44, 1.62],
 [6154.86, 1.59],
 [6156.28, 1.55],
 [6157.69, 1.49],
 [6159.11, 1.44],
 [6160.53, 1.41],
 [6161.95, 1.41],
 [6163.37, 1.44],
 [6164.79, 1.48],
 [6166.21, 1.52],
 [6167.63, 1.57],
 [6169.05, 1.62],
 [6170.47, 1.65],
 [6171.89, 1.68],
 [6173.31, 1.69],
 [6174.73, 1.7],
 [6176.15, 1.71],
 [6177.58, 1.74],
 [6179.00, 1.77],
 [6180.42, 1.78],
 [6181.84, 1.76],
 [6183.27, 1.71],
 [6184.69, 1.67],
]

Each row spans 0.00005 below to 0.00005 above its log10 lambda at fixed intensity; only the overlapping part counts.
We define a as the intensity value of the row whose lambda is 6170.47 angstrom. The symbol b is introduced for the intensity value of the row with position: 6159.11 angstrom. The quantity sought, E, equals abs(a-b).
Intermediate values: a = 1.65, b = 1.44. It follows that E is 0.21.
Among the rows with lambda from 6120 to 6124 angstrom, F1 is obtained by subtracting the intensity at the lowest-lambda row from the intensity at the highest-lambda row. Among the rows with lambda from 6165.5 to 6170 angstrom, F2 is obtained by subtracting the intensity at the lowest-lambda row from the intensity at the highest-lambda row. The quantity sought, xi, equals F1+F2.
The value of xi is 0.06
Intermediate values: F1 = -0.04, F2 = 0.100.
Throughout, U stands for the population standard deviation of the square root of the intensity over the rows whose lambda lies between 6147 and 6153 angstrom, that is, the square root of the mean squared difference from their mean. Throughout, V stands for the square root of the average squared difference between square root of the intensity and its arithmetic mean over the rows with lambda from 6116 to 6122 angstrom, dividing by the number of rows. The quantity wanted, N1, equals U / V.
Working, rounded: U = 0.011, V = 0.007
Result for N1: 1.47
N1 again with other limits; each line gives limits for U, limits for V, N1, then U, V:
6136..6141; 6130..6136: 0.71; 0.006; 0.009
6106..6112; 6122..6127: 3.43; 0.016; 0.005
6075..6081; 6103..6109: 1.30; 0.014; 0.011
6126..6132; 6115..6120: 0.42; 0.002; 0.005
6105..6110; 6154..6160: 0.64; 0.015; 0.023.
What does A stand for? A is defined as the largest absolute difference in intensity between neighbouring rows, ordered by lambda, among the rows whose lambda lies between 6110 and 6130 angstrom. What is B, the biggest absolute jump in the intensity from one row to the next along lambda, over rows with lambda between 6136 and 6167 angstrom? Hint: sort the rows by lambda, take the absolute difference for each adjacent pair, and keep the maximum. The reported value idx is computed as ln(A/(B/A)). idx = -4.20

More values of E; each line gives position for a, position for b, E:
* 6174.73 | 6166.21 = 0.18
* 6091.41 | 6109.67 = 0.03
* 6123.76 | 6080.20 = 0.05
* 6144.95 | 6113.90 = 0.05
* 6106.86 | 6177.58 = 0.12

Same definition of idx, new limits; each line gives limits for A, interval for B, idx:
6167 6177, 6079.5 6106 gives -2.48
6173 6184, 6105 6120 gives -2.77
